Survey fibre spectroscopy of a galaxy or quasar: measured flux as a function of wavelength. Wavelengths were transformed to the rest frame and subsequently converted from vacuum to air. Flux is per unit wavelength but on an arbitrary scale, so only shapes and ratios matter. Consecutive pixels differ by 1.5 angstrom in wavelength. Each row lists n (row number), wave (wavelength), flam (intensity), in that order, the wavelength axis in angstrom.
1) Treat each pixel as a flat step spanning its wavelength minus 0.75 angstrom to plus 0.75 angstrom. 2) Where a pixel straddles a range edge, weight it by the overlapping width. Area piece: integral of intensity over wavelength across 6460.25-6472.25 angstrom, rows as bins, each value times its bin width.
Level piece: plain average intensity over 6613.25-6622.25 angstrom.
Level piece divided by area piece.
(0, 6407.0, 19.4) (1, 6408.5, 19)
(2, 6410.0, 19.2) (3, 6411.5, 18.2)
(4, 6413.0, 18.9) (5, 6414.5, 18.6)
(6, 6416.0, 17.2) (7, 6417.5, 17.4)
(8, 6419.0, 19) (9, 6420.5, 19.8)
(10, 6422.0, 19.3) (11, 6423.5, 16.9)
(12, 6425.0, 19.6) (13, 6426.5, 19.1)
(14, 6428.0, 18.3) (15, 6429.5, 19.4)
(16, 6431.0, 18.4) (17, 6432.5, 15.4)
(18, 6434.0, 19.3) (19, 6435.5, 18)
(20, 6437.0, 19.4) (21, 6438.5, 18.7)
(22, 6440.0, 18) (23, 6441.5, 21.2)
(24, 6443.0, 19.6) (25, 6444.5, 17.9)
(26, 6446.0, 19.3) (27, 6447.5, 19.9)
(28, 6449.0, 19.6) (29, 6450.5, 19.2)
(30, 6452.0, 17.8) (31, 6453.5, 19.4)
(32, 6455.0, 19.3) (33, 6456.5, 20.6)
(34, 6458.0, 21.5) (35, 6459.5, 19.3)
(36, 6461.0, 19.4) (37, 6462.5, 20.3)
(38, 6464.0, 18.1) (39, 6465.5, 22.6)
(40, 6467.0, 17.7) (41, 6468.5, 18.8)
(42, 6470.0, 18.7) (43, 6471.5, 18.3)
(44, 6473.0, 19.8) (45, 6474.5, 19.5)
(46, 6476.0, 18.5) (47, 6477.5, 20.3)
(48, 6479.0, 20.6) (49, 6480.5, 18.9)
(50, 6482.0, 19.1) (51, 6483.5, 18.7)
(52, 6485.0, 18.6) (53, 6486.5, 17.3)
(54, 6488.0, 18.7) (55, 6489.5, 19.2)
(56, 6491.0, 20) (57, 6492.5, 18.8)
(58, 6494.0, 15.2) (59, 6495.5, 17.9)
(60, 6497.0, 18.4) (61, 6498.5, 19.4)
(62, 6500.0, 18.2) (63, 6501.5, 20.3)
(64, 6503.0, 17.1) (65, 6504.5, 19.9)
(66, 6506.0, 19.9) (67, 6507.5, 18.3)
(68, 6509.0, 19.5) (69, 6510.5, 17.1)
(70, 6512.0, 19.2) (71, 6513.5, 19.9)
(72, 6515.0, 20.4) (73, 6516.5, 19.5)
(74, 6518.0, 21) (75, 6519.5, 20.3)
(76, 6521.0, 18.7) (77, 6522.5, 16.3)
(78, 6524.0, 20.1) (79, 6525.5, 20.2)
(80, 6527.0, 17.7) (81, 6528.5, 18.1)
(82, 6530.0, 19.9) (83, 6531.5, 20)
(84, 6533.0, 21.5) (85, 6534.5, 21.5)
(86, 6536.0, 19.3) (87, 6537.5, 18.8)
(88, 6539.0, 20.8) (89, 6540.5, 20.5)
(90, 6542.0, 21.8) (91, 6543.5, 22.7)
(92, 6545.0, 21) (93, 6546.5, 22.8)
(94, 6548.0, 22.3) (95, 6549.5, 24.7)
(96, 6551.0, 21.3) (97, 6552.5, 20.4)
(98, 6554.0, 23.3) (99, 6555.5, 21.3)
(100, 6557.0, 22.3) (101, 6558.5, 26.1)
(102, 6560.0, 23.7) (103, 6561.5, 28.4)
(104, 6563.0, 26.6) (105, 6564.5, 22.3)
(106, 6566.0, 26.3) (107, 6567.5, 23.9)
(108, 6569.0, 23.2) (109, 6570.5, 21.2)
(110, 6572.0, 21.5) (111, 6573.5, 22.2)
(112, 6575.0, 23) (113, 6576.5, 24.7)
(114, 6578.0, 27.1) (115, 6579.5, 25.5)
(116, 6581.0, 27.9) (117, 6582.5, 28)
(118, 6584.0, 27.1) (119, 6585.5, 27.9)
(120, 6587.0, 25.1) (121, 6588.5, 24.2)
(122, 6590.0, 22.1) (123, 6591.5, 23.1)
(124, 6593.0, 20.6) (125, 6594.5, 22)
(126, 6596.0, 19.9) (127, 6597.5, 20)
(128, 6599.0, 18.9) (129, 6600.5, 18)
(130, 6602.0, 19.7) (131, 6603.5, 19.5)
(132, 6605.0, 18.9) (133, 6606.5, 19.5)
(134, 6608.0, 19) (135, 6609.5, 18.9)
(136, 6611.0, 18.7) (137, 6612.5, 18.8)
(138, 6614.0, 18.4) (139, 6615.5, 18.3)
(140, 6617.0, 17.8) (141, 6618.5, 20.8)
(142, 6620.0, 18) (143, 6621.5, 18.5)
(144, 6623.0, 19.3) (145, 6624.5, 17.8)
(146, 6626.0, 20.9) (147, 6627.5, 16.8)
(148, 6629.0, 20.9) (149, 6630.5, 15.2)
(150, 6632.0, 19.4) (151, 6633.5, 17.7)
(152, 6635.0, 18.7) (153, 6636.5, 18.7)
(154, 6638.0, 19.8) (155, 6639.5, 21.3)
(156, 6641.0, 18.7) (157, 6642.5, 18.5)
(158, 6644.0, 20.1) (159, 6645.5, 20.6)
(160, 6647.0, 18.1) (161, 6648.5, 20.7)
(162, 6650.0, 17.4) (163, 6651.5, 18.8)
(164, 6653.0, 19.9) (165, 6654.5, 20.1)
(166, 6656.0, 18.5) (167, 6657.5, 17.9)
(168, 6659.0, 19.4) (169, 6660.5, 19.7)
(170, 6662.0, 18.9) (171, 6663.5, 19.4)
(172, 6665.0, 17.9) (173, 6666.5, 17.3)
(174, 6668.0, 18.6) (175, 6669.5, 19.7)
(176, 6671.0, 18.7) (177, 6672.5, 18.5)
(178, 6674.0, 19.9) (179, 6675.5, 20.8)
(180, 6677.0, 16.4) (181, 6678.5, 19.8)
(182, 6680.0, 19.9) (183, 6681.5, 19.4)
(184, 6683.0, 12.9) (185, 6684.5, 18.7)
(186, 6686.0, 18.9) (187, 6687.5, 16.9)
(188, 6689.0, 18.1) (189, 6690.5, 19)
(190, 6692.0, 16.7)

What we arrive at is 0.081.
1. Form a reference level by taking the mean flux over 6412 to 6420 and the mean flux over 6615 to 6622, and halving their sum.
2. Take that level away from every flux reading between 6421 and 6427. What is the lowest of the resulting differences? -1.6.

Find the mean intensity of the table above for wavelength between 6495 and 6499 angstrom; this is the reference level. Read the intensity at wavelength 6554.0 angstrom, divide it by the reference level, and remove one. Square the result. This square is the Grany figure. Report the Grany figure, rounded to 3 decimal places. 0.065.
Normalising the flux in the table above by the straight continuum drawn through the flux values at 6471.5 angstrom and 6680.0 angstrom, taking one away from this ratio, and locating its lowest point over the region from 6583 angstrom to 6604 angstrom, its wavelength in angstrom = 6600.5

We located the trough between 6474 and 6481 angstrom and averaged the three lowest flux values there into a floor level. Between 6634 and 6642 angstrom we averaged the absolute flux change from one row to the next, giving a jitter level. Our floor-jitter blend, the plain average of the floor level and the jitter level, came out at 10.1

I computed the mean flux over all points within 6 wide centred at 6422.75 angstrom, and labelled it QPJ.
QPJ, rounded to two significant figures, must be 19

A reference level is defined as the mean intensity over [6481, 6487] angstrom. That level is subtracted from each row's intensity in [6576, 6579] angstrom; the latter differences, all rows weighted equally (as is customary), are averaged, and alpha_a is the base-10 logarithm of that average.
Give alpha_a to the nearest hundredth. 0.87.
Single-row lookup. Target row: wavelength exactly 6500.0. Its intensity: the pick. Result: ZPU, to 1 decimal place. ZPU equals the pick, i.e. 18.2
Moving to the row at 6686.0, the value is 18.9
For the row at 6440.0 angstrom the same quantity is 18.0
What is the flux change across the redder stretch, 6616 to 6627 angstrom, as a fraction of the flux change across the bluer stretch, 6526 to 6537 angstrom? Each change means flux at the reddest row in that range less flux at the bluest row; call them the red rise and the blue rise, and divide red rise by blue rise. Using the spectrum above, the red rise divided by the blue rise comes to 2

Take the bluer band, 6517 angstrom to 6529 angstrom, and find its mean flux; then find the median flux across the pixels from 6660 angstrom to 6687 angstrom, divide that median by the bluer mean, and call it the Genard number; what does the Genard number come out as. 0.99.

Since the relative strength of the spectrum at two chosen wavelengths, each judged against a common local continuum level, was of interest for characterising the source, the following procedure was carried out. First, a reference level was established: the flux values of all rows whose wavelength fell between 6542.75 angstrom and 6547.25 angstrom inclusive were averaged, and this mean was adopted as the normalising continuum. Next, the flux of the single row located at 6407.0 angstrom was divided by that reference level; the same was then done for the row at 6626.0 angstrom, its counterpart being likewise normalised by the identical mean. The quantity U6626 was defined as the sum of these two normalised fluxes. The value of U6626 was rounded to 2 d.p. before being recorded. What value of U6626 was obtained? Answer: 1.82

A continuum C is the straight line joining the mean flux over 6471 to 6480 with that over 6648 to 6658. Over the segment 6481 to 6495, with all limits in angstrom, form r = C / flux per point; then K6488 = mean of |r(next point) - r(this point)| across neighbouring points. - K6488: 0.071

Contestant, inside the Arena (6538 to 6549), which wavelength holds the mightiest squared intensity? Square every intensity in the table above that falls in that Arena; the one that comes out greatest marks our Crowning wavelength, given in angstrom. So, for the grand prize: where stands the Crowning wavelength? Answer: 6546.5 angstrom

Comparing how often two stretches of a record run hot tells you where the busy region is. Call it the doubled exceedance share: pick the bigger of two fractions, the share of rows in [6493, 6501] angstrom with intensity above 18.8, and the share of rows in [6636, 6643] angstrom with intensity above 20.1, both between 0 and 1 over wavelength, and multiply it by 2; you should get 0.4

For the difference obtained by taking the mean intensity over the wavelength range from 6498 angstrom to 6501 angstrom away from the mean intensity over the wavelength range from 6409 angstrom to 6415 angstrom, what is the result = -0.1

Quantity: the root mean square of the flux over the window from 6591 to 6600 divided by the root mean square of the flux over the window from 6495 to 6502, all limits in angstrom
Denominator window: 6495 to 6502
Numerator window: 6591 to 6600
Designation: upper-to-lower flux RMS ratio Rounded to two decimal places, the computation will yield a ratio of 1.10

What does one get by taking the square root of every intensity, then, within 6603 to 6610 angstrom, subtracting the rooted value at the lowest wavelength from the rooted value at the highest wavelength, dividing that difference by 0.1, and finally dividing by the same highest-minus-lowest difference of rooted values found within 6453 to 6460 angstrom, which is 60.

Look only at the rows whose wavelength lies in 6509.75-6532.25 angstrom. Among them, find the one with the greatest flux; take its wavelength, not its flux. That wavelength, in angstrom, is 6518.0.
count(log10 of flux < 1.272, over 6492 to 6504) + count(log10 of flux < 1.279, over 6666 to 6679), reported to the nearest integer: 10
